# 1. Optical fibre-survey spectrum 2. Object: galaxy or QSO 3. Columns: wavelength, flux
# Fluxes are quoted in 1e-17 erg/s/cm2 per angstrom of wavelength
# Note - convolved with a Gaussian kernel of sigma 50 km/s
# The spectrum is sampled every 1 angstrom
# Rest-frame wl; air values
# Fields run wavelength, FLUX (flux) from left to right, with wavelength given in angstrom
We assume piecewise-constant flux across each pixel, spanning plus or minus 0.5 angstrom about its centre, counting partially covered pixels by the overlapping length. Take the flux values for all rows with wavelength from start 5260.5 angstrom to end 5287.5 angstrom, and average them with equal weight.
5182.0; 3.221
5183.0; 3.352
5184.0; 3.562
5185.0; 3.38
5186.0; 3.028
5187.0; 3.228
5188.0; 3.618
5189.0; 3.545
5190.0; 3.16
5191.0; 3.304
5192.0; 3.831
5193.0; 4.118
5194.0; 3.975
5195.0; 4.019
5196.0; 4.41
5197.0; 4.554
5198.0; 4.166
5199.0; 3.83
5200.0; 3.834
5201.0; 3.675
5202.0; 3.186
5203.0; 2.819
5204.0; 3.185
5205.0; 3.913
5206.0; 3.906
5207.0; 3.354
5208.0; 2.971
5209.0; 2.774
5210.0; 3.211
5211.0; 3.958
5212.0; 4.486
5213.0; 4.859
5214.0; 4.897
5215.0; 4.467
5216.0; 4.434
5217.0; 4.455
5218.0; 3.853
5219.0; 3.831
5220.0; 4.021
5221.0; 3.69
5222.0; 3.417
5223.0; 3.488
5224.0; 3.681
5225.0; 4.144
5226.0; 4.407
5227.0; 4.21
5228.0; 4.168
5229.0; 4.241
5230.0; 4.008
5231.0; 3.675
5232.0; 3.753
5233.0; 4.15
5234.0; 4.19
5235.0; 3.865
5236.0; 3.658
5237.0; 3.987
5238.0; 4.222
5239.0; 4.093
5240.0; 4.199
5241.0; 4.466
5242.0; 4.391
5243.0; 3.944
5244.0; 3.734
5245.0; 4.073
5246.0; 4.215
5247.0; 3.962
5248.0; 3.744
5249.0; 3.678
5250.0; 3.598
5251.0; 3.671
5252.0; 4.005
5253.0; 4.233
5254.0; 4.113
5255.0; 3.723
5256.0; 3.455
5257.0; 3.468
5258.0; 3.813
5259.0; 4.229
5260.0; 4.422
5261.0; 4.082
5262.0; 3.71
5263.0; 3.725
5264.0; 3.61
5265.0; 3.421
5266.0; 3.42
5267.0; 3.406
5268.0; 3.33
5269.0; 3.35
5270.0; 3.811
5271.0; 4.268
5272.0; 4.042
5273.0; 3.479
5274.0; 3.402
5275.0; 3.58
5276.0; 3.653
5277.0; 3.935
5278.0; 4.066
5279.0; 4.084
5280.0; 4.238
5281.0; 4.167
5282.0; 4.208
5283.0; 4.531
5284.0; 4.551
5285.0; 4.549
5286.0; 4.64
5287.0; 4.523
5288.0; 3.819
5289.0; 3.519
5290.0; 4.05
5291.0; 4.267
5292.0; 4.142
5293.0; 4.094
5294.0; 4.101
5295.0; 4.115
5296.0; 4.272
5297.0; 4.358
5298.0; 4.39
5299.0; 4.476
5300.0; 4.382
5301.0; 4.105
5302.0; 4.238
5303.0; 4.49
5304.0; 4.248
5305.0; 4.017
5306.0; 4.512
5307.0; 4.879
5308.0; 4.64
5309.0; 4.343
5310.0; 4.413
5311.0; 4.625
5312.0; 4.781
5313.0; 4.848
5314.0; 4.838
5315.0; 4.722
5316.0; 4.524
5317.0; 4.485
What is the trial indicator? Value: 3.9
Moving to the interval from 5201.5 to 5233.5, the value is 3.9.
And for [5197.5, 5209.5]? 3.5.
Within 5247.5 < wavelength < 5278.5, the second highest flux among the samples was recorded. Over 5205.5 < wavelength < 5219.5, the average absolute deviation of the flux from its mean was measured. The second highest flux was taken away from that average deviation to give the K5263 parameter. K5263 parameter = -3.72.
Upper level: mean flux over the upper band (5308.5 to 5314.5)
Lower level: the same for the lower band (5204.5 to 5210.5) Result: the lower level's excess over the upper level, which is -1.3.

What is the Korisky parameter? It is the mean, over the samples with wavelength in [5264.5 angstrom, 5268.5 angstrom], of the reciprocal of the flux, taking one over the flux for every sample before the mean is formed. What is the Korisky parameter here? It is 0.295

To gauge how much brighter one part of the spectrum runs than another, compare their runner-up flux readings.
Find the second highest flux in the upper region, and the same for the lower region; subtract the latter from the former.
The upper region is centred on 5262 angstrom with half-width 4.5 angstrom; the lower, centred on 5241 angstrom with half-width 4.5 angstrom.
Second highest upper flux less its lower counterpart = -0.16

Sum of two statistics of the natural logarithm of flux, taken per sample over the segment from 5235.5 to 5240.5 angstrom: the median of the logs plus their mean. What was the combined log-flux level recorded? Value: 2.80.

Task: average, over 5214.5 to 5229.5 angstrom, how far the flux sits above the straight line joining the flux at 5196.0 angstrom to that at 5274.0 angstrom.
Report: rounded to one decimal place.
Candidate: 0.0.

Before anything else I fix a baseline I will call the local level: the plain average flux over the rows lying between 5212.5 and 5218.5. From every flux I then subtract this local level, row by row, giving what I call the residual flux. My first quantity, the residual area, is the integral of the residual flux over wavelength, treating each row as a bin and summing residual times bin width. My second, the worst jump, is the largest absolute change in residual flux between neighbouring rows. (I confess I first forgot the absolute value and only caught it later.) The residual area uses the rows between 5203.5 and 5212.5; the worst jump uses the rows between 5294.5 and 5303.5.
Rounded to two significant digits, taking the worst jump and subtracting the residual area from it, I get 9.0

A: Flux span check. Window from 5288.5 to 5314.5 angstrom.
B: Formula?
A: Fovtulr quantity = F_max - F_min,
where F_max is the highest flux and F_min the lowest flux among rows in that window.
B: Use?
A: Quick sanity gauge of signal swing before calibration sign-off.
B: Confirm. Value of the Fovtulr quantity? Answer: 1.4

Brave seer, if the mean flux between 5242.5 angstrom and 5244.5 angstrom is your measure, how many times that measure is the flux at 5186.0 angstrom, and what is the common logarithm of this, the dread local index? -0.10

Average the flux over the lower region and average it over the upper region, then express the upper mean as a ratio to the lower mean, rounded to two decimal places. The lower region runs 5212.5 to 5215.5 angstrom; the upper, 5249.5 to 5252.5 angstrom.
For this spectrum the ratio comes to 0.79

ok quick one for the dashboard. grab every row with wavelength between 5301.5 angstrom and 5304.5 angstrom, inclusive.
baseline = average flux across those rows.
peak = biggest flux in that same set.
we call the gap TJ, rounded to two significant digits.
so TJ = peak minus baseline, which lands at 0.16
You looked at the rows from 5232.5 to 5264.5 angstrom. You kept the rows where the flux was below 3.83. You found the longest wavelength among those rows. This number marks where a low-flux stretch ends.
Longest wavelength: 5264.0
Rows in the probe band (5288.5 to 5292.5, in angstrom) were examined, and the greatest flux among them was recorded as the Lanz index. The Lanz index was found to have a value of 4.267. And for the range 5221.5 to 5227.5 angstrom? 4.407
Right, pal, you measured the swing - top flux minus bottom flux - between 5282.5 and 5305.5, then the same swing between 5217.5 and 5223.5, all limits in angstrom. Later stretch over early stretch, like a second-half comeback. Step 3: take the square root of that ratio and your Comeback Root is 1.36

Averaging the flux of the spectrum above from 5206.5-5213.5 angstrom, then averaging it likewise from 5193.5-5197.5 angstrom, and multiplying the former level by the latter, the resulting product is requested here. 15.5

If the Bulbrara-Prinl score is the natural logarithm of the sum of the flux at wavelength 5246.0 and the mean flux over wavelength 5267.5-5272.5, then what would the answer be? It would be 2.08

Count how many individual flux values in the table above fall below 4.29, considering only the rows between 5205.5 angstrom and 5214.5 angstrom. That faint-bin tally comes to 6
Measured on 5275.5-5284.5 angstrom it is 7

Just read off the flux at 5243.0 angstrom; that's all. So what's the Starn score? 3.944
